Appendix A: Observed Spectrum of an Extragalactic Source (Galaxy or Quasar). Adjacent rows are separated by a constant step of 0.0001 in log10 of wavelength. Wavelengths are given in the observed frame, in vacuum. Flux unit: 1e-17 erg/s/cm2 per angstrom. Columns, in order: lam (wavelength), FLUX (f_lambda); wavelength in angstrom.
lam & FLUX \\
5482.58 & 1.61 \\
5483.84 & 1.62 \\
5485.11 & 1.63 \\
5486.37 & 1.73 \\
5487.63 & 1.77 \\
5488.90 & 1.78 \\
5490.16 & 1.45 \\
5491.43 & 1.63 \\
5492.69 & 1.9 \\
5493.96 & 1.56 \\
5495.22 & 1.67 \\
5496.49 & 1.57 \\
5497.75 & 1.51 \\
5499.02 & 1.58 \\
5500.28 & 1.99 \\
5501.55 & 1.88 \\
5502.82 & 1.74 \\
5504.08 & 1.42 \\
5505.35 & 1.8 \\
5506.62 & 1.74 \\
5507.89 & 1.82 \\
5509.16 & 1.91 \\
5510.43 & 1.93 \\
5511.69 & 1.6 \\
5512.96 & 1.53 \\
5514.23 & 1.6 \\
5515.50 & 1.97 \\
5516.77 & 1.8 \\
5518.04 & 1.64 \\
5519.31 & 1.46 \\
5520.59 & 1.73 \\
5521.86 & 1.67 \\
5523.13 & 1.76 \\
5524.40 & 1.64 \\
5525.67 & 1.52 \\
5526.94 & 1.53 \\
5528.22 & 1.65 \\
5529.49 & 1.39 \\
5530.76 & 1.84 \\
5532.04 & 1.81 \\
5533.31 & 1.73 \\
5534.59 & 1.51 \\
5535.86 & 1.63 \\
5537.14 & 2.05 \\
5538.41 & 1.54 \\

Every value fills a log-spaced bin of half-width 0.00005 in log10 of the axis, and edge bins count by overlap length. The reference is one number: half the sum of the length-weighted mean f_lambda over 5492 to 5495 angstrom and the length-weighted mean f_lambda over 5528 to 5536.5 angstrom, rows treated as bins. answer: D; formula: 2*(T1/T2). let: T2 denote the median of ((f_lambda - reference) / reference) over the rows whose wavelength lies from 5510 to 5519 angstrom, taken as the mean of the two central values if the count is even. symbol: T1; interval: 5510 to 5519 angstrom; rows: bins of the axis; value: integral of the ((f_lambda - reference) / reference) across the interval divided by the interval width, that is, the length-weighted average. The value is -1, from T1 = 0.01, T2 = -0.028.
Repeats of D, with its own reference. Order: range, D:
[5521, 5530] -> 4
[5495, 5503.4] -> -2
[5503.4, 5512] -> 1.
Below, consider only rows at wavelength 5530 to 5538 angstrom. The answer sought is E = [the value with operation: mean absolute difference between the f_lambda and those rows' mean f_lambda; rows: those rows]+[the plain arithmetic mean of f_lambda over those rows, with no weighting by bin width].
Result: 1.90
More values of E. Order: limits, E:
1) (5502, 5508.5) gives 1.82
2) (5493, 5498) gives 1.62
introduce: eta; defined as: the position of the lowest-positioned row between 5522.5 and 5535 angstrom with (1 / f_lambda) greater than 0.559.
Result 5523.13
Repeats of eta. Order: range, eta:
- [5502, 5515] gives 5502.82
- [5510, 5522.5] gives 5511.69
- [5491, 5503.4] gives 5491.43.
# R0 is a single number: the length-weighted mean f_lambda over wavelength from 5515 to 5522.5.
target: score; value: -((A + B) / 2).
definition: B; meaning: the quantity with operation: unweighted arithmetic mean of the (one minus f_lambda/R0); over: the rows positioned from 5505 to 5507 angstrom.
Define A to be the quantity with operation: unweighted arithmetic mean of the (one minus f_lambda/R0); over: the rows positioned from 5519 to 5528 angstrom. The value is -0.008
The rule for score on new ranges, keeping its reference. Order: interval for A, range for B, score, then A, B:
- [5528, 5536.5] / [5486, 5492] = -0.026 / 0.032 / 0.020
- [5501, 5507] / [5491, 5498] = -0.016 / -0.006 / 0.039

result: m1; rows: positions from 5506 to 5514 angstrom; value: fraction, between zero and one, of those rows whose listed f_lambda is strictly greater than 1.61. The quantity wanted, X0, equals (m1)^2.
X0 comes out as 0.44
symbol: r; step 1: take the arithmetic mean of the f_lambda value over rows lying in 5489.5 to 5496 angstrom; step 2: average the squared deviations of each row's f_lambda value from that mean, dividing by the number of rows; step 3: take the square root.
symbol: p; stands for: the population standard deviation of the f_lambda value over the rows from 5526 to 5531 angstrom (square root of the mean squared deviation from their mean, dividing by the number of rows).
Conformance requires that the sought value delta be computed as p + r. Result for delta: 0.314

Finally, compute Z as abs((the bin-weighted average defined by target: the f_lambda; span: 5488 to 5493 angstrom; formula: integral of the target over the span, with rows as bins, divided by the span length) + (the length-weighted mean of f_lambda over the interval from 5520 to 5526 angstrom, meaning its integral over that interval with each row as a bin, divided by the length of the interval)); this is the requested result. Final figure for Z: 3.35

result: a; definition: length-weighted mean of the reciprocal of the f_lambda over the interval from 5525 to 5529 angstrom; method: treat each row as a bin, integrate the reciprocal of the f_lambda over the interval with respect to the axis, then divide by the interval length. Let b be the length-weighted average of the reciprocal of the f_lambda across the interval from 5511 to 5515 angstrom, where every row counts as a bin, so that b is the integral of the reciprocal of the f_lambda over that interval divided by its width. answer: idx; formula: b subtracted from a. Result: 0.01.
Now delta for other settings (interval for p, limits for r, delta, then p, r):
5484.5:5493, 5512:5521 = 0.294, 0.13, 0.160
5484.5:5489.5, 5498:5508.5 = 0.225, 0.06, 0.166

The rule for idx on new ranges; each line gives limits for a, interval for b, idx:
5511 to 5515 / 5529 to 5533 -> 0.03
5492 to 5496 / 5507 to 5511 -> 0.06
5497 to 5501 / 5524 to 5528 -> -0.04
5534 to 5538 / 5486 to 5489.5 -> 0.02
